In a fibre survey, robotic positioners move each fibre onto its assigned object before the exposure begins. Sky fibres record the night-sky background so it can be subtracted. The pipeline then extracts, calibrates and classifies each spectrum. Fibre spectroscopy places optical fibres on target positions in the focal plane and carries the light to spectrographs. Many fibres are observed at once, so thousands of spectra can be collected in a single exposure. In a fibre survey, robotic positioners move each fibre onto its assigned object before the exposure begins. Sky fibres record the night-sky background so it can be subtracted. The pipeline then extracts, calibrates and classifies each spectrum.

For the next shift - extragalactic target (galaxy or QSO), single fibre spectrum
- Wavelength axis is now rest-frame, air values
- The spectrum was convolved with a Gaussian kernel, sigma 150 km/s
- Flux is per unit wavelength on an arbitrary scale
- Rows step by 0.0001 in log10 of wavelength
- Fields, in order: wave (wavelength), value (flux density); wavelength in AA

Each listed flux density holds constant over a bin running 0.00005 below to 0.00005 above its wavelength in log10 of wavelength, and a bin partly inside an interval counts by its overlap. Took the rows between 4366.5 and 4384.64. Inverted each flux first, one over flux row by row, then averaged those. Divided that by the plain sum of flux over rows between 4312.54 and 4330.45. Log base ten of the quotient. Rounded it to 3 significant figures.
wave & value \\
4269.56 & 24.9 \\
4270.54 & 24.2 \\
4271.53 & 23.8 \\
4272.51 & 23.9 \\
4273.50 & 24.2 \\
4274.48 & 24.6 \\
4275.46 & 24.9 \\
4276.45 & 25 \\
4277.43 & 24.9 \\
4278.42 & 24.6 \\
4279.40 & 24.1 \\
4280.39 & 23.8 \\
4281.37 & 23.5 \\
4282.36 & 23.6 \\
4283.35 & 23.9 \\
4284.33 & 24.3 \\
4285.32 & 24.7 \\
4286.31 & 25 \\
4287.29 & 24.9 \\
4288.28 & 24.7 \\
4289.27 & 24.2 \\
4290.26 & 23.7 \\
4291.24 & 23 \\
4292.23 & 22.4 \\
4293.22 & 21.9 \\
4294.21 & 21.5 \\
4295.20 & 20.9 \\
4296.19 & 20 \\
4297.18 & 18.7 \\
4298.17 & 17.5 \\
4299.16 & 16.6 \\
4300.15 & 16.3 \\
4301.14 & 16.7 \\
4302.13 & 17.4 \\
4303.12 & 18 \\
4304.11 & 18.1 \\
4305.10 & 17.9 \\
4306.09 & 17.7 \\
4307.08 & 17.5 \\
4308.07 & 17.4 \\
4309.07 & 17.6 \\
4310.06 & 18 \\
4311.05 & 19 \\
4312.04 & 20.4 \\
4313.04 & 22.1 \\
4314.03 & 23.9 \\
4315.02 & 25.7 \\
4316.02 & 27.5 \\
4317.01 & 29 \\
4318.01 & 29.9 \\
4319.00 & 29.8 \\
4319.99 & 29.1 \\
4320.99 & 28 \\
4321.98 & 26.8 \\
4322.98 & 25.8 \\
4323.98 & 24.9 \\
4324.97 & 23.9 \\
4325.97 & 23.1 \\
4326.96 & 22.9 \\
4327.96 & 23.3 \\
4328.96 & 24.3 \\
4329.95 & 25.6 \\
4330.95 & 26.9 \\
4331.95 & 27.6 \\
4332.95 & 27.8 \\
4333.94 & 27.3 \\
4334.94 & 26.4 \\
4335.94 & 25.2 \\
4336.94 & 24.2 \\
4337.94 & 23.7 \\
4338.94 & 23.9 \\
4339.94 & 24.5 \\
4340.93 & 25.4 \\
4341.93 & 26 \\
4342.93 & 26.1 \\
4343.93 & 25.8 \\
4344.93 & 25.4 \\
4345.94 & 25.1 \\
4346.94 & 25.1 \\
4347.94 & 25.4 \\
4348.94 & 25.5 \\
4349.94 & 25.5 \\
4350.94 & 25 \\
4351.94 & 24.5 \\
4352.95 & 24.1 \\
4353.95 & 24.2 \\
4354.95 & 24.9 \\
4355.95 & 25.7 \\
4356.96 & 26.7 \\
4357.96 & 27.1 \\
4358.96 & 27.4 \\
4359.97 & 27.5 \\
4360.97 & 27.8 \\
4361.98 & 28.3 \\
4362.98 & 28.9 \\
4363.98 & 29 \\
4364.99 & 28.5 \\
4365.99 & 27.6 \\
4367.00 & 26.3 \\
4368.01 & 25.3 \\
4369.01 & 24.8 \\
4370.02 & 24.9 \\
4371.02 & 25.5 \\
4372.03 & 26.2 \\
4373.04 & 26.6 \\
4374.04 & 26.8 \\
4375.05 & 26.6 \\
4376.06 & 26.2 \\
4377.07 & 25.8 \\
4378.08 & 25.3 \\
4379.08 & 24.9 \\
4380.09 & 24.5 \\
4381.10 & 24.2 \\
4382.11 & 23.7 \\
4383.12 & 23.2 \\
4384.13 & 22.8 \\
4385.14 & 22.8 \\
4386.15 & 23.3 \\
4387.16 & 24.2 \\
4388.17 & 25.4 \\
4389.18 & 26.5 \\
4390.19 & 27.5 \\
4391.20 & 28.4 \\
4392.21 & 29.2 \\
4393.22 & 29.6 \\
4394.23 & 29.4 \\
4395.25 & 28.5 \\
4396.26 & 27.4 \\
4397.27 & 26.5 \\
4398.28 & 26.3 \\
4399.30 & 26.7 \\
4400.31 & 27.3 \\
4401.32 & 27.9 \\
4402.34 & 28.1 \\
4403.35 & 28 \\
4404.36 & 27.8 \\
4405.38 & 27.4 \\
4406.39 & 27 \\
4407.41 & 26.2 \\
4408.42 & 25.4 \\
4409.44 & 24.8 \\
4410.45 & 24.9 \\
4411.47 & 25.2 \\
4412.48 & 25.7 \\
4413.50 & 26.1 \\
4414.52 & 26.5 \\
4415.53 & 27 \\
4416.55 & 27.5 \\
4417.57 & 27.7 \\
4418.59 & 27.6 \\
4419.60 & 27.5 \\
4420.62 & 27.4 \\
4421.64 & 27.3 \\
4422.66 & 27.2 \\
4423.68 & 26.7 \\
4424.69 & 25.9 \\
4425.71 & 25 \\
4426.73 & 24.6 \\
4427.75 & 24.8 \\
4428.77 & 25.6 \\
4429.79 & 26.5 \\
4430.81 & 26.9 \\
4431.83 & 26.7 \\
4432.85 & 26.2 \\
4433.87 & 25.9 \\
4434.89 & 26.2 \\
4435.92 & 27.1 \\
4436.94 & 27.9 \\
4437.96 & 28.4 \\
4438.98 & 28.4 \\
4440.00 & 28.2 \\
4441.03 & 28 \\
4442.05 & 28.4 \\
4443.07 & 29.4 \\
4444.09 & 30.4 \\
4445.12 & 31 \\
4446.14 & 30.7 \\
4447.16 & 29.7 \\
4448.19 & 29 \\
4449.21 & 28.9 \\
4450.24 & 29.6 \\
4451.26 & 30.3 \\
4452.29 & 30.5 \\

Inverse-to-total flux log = -4.07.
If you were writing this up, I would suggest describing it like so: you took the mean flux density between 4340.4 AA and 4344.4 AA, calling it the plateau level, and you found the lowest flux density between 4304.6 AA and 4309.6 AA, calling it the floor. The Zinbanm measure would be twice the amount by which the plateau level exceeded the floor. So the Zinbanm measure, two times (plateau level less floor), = 17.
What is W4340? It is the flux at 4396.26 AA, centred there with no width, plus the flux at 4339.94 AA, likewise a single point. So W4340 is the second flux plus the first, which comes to 52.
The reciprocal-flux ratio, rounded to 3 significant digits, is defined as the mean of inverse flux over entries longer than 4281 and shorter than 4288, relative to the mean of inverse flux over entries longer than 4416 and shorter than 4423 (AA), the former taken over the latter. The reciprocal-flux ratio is 1.13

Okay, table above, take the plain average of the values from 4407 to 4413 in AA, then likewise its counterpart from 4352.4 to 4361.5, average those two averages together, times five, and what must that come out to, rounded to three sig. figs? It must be 129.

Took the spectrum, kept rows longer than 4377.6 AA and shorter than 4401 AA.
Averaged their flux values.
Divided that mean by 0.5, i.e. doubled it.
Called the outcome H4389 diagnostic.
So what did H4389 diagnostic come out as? 52.0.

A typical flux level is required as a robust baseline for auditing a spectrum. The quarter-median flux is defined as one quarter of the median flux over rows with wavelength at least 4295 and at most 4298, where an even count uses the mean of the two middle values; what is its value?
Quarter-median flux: 5.0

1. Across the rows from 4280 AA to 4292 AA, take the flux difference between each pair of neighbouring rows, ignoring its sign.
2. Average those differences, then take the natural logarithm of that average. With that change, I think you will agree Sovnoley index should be -1.1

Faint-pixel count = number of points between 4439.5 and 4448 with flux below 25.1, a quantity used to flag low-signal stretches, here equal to 0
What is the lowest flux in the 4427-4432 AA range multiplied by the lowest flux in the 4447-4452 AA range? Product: 717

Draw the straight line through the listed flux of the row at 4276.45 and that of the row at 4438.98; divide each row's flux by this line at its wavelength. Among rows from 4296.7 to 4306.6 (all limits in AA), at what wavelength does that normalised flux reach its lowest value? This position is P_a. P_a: 4300.15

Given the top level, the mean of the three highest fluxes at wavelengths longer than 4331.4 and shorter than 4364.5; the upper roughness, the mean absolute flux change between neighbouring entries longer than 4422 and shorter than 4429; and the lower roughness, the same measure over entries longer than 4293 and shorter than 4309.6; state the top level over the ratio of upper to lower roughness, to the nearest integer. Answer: 25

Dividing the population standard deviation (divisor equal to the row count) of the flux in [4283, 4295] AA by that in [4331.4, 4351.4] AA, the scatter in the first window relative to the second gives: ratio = 1.1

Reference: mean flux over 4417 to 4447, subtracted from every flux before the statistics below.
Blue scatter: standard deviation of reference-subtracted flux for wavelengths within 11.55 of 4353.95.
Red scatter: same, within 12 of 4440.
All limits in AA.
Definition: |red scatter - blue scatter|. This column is 0.1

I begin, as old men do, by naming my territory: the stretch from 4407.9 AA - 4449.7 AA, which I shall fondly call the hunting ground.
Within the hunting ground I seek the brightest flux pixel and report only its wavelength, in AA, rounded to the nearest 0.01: 4445.12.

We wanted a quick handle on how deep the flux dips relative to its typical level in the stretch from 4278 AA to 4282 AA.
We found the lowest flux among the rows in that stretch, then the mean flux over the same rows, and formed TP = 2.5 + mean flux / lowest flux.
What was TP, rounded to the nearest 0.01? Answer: 3.52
